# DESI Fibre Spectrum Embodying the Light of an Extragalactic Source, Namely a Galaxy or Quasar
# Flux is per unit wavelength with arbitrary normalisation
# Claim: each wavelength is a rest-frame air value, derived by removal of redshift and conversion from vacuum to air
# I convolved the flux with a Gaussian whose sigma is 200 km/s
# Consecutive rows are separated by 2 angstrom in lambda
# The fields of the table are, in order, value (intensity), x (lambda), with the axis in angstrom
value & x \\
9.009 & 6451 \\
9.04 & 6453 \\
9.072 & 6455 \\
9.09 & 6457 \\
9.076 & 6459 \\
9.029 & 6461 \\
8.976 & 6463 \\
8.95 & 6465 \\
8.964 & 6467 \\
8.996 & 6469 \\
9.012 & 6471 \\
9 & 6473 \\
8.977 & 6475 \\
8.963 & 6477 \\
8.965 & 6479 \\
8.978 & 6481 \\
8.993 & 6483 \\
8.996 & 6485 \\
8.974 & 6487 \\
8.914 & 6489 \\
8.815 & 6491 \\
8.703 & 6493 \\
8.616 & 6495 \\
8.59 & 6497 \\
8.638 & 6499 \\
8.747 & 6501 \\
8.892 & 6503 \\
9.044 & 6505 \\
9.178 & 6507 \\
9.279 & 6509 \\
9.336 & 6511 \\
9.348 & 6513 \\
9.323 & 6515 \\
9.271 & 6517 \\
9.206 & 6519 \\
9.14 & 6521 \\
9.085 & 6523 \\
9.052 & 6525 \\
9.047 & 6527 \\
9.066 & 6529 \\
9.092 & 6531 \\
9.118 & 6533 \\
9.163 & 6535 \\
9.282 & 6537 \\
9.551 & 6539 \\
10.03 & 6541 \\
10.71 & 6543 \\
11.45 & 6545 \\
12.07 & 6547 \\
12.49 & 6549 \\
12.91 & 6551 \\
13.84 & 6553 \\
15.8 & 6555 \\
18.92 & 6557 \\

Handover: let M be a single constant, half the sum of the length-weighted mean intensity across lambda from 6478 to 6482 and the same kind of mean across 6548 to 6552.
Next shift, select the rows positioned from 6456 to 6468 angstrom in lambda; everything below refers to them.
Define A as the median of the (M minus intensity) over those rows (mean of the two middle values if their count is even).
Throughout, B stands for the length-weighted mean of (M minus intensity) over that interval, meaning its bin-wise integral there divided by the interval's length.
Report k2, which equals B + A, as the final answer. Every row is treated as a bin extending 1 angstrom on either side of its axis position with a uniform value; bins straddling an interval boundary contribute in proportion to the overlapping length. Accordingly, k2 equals 3.7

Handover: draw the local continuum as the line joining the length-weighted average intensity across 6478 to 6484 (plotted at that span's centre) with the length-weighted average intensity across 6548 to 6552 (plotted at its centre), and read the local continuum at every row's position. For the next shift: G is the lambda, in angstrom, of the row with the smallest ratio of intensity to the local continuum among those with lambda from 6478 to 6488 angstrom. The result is 6487 angstrom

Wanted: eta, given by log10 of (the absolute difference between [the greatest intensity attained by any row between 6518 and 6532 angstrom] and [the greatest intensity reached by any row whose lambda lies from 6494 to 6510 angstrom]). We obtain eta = -1.1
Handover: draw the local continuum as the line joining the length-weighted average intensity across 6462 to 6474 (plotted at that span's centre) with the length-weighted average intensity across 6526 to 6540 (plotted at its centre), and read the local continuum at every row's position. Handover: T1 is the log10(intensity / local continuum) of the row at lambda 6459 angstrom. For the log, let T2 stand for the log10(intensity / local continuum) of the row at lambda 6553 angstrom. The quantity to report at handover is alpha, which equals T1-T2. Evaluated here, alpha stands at -0.17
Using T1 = 0.006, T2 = 0.175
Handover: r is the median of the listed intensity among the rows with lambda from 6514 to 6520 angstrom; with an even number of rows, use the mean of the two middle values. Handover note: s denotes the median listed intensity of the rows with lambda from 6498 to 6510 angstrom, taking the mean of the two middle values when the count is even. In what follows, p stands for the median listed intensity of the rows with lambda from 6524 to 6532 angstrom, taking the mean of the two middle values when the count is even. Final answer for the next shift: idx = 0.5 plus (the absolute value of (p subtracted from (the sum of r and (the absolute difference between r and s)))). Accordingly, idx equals 1.0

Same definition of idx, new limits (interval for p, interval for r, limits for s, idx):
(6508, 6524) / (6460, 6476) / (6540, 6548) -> 2.3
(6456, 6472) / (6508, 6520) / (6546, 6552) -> 4.0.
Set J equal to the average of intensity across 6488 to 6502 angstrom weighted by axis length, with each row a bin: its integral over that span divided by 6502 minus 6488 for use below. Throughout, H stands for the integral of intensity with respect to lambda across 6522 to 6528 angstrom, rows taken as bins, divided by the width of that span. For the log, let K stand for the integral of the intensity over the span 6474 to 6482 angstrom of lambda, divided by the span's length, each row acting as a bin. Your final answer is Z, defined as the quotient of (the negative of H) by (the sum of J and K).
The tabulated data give -0.512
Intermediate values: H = 9.06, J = 8.7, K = 8.97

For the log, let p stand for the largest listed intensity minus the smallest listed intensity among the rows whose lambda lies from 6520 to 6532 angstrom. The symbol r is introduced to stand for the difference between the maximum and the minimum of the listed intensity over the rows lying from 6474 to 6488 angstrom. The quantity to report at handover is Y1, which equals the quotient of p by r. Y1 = 2.8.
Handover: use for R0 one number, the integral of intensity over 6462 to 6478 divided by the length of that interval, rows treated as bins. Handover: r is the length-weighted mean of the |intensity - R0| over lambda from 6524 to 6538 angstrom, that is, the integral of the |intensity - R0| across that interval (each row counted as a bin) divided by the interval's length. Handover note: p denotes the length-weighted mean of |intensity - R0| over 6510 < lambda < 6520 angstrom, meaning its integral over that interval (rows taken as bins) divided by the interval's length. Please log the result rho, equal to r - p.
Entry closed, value -0.18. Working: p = 0.3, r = 0.14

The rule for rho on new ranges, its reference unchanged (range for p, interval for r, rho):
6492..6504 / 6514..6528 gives -0.10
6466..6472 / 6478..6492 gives 0.02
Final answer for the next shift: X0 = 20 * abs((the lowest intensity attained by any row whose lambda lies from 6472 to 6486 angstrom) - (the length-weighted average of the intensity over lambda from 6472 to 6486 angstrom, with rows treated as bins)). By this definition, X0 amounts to 0.4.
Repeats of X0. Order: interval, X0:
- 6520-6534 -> 0.8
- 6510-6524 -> 3.2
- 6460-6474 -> 0.8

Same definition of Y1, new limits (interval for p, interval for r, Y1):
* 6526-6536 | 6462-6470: 2.5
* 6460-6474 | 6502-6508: 0.3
